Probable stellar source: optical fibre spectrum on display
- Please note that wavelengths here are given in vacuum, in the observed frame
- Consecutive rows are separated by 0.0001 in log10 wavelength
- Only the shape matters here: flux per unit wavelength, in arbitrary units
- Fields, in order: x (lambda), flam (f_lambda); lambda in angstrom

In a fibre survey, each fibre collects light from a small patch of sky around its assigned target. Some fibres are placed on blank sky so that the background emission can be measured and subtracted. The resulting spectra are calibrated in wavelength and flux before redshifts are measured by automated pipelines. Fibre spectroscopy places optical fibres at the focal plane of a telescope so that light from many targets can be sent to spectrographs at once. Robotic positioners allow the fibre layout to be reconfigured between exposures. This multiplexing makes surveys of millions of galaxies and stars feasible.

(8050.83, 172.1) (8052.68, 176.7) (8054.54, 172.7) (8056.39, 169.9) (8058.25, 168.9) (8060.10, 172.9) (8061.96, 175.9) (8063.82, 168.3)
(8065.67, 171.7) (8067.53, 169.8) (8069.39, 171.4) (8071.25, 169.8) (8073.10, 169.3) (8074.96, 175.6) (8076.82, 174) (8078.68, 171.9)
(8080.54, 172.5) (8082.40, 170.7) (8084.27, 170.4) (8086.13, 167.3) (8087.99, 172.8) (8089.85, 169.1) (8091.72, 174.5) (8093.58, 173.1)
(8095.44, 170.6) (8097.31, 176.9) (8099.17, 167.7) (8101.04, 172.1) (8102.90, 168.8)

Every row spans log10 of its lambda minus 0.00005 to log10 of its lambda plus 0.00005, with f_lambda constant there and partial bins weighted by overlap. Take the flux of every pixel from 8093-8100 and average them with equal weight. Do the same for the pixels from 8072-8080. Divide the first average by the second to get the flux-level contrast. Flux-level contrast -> 0.996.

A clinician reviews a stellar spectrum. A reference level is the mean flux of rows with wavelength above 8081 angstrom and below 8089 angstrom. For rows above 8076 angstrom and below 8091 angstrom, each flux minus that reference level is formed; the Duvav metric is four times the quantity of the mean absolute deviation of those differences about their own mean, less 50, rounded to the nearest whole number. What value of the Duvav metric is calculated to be -193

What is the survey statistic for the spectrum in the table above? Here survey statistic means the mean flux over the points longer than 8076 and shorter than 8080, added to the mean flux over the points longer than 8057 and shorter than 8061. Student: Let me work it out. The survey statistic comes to 344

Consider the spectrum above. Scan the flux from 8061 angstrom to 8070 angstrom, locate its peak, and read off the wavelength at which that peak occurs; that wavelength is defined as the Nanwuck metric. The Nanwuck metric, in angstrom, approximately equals 8061.96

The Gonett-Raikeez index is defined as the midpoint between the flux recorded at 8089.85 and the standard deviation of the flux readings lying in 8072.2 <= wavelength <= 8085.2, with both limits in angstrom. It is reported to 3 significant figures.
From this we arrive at 85.6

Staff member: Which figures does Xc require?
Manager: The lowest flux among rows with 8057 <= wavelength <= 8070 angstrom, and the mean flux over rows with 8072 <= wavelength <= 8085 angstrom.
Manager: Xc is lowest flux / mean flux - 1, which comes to -0.0218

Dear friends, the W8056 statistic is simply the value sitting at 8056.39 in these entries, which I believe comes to 169.9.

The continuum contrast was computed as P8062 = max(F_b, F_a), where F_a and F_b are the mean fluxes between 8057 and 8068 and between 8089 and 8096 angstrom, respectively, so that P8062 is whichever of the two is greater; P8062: 172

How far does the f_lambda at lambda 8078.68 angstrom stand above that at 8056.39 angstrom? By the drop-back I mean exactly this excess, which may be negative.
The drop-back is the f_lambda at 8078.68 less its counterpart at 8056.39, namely 2.0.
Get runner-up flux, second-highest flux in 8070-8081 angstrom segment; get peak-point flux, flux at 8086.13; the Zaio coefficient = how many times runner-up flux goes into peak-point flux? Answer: 0.96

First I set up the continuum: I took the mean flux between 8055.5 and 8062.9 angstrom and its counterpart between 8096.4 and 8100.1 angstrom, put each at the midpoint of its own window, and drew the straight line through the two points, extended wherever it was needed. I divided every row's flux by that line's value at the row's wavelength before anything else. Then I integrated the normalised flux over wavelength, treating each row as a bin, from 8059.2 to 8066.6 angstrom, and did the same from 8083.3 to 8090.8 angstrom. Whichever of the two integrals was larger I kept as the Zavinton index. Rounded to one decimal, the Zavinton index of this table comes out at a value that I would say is 7.4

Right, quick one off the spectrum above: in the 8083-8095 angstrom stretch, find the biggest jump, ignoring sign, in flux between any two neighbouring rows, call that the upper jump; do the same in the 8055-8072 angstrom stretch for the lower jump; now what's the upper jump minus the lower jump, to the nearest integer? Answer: -2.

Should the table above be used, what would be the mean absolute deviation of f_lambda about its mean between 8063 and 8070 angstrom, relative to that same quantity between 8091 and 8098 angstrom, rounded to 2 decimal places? 0.65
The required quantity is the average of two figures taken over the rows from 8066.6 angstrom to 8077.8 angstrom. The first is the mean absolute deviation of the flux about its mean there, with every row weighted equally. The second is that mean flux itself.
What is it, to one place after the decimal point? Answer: 86.9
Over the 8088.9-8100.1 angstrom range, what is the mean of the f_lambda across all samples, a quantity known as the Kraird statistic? 172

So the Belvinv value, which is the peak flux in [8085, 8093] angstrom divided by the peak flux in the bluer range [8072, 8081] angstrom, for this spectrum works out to 0.99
